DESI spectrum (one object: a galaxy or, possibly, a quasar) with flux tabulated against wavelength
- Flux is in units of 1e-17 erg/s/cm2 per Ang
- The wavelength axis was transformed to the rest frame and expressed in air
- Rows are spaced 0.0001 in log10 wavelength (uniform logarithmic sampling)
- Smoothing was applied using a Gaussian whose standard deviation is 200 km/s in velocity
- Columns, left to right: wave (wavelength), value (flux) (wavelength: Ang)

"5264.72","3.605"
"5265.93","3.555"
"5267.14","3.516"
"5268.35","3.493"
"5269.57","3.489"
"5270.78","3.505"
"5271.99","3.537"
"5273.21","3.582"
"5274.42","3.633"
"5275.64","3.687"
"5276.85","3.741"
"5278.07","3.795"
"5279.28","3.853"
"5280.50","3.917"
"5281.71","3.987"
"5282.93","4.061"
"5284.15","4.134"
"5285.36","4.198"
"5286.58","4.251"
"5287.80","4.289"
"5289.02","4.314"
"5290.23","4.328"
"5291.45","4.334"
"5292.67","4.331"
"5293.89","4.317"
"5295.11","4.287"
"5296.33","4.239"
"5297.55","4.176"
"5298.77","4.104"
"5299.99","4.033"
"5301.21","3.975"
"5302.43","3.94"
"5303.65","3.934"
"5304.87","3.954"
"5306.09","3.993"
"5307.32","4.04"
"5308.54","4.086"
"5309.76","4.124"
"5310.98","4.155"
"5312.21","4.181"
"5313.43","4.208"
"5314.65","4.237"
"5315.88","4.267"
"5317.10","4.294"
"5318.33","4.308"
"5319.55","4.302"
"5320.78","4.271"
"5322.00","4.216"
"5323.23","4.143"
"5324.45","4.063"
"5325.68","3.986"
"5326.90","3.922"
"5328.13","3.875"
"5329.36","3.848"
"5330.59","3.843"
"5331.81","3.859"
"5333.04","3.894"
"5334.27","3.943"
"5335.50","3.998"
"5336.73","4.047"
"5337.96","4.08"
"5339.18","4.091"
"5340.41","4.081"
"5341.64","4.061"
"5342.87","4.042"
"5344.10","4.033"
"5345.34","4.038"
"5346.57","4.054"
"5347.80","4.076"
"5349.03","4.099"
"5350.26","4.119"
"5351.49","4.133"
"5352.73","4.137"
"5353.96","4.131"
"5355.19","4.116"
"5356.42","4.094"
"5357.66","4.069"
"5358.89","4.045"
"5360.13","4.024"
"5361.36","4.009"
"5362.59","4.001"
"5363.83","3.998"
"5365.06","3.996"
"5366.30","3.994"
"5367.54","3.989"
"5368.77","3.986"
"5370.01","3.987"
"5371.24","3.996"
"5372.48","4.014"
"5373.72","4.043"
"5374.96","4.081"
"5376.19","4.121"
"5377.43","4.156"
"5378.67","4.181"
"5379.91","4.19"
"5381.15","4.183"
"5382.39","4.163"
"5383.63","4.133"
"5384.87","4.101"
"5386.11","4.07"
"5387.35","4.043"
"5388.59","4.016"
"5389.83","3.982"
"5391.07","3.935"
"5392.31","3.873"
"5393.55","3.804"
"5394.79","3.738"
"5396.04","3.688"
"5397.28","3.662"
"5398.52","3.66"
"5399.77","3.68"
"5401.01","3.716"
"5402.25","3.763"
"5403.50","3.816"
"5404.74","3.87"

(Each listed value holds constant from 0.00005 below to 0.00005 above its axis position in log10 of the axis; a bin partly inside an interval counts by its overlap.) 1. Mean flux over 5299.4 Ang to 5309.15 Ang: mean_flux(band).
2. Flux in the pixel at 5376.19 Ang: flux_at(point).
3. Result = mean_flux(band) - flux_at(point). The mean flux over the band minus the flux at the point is -0.13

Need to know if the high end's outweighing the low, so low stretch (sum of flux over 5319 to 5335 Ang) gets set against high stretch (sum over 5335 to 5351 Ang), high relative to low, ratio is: 1.01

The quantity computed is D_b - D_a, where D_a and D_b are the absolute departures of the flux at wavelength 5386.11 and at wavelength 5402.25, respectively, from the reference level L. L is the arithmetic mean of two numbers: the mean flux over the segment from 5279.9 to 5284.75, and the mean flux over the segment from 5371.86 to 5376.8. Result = 0.3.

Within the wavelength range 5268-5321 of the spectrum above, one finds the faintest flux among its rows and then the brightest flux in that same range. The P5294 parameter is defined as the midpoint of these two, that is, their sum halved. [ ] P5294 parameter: 3.91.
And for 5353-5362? 4.07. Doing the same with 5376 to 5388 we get 4.12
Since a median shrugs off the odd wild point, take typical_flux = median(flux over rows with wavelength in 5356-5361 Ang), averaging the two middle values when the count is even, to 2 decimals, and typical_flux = 4.06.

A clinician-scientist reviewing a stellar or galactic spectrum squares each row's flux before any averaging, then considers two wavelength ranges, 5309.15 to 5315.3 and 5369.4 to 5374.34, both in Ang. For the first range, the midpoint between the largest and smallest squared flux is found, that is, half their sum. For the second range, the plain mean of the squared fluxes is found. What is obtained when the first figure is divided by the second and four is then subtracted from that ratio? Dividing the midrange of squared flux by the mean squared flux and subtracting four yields -2.91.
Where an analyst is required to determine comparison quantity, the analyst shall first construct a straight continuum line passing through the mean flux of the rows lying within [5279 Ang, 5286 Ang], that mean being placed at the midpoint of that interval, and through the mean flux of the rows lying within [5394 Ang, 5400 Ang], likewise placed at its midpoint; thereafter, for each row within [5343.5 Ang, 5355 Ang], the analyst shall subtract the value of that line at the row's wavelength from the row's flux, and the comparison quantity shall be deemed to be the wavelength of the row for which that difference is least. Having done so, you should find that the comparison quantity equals 5344.10 Ang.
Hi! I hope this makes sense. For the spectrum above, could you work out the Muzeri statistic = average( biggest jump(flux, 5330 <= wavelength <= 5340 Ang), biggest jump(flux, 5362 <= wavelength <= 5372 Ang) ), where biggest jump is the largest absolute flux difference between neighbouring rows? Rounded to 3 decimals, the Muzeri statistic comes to 0.032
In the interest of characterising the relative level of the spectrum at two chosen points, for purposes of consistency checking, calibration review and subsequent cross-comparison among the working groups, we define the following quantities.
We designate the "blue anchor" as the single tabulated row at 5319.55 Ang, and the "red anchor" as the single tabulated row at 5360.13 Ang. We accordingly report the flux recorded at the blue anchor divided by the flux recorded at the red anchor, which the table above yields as 1.07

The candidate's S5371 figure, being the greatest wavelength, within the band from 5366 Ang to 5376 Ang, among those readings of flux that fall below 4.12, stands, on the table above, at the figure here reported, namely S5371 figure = 5374.96 Ang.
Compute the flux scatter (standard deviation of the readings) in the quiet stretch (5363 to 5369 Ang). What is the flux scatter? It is 0.00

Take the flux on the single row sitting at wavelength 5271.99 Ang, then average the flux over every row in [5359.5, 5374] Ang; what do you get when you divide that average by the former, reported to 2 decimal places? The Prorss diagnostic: 1.13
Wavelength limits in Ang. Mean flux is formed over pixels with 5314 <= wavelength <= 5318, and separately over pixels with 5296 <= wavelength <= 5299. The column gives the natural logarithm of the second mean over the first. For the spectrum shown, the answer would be -0.02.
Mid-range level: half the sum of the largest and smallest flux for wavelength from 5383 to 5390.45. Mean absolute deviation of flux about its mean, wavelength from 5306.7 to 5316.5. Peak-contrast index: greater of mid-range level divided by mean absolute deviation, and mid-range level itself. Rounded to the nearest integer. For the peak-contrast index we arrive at 67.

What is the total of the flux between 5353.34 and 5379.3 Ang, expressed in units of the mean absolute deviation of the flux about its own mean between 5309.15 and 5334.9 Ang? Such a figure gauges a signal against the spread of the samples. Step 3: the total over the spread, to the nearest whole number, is 559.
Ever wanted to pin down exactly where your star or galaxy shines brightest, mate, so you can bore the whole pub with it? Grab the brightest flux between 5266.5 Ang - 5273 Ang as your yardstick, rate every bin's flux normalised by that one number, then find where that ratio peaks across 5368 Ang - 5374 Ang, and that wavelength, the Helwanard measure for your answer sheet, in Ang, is 5373.72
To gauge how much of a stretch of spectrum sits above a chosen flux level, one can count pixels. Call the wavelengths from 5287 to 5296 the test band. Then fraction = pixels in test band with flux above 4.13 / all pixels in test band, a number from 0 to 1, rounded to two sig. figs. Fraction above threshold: 1.0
